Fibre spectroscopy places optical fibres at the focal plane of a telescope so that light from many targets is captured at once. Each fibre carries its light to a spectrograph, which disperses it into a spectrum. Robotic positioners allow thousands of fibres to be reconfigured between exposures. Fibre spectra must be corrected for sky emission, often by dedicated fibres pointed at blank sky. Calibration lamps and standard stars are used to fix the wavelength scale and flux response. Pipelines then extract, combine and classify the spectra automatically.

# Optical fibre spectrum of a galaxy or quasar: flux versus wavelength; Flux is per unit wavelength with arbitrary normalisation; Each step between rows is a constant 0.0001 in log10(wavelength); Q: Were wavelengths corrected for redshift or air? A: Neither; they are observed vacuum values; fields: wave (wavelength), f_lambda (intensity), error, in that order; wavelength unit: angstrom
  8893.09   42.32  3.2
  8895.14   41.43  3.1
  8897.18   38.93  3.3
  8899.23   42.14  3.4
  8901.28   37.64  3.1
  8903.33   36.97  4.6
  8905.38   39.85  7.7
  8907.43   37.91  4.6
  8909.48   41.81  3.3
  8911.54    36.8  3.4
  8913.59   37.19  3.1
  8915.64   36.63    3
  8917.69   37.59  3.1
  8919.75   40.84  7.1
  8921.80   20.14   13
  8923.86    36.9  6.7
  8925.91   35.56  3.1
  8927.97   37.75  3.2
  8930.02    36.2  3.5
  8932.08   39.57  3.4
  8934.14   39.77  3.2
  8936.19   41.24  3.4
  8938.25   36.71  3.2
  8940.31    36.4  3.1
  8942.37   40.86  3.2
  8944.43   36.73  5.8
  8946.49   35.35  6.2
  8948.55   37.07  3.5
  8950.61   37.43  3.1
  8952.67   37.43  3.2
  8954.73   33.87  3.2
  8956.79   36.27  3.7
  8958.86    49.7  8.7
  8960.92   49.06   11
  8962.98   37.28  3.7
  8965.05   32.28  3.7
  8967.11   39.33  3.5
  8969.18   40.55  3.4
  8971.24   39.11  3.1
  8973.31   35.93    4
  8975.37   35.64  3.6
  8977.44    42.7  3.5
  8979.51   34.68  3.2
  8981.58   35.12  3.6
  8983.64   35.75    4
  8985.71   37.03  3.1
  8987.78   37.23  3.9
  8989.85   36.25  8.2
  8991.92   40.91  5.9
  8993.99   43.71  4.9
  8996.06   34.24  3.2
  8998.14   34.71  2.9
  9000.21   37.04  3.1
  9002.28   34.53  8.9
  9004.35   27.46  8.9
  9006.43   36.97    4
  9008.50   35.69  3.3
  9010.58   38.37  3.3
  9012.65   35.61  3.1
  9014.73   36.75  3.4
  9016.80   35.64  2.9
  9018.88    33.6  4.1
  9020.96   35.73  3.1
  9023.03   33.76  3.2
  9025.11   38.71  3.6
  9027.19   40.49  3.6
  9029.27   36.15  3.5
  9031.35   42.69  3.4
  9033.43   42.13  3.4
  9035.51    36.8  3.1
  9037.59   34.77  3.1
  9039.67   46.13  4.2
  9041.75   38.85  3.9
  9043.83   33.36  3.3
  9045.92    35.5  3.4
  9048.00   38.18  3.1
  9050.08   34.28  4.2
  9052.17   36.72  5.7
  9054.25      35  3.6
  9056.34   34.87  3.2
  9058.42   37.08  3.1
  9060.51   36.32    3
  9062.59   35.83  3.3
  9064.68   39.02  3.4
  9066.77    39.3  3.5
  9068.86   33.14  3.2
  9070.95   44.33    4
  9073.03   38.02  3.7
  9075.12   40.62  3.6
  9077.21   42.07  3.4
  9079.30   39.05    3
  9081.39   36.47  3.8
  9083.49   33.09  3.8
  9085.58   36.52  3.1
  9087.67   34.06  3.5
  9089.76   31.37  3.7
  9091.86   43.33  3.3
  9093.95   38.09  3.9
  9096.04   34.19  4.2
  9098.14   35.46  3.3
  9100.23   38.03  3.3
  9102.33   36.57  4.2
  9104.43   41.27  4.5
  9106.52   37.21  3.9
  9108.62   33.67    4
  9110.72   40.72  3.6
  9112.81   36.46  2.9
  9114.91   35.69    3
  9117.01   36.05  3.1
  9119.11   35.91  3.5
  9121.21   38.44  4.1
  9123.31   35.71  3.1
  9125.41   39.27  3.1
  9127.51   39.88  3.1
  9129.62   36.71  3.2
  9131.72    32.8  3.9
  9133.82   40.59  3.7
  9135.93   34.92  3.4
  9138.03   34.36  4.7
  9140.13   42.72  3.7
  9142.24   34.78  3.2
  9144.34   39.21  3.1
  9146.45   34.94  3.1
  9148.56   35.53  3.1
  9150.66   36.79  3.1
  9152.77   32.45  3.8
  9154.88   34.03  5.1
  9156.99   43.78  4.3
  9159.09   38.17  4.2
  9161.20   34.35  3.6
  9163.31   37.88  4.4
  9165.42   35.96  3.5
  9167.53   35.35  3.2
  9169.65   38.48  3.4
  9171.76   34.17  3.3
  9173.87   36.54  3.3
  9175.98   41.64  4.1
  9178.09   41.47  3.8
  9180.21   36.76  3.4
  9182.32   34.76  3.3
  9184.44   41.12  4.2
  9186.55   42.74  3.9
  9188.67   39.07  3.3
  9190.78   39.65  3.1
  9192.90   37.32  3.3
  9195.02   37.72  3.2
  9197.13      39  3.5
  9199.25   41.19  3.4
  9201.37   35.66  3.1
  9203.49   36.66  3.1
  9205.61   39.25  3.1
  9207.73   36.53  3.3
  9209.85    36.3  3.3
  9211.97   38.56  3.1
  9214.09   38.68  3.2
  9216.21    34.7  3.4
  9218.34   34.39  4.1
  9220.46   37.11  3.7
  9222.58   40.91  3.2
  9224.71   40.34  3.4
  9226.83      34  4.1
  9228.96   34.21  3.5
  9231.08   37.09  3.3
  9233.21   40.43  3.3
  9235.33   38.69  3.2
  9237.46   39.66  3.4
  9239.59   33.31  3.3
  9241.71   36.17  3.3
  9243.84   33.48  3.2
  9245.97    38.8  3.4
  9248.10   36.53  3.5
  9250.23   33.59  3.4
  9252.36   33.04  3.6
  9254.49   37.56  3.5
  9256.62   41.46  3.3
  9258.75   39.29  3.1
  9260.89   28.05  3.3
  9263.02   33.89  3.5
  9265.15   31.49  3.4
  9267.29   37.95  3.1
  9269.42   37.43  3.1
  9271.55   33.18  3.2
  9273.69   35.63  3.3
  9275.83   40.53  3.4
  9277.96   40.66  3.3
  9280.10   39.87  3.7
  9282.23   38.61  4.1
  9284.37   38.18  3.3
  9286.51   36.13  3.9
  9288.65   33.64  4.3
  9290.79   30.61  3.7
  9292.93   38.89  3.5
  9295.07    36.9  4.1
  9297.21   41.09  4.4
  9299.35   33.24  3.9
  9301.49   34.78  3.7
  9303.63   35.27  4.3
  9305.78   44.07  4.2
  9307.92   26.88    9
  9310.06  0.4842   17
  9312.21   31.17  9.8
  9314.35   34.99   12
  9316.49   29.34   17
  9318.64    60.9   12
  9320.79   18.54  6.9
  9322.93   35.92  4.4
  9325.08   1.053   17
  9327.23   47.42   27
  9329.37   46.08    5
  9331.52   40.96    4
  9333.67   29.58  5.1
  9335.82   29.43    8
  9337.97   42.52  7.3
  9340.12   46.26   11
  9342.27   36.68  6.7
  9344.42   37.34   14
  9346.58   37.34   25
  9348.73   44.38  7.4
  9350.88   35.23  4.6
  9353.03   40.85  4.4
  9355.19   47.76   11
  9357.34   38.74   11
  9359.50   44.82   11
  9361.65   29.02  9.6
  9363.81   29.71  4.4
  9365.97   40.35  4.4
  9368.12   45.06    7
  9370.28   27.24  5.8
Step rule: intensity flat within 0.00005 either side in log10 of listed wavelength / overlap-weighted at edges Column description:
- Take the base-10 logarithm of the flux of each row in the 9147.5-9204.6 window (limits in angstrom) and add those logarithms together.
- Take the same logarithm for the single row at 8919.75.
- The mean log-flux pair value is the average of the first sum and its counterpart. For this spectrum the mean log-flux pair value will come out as 22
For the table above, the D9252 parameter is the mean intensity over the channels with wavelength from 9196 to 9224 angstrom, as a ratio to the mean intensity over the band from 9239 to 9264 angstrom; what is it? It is 1.06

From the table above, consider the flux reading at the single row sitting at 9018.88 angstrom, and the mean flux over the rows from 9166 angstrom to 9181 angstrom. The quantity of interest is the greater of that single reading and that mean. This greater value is 38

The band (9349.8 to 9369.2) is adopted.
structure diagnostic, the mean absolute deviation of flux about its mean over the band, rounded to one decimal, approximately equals 5.2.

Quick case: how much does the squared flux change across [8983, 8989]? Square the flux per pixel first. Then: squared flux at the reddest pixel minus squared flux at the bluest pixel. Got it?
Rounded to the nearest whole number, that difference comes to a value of 108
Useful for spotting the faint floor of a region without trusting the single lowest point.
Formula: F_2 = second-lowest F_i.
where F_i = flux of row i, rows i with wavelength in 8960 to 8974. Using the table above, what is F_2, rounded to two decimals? 35.93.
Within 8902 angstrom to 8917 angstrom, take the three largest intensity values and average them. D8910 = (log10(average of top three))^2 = 2.56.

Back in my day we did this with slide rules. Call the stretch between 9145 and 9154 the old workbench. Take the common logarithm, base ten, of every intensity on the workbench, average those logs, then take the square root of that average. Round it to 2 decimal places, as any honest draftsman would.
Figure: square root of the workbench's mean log 1.24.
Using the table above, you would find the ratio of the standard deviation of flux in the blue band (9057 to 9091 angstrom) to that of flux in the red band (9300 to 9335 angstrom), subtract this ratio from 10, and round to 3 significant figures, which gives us 9.78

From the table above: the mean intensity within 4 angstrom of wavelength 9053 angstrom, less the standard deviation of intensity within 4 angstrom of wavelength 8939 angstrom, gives 33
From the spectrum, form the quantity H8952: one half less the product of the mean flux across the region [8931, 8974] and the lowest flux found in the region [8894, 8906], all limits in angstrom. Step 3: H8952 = -1429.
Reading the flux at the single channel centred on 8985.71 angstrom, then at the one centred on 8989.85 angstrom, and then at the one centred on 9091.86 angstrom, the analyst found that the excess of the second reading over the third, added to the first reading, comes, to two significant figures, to 30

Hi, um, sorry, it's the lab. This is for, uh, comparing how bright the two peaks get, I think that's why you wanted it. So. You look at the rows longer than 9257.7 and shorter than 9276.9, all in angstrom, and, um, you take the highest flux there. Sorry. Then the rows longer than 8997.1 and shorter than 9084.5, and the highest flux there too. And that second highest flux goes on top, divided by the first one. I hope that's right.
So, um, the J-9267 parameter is 1.14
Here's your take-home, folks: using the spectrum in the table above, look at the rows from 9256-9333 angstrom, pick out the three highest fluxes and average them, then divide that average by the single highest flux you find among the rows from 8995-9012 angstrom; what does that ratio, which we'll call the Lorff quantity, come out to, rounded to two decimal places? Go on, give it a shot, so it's 1.34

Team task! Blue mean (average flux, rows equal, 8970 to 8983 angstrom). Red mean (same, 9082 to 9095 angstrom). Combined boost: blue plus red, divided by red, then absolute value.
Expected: 2.03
